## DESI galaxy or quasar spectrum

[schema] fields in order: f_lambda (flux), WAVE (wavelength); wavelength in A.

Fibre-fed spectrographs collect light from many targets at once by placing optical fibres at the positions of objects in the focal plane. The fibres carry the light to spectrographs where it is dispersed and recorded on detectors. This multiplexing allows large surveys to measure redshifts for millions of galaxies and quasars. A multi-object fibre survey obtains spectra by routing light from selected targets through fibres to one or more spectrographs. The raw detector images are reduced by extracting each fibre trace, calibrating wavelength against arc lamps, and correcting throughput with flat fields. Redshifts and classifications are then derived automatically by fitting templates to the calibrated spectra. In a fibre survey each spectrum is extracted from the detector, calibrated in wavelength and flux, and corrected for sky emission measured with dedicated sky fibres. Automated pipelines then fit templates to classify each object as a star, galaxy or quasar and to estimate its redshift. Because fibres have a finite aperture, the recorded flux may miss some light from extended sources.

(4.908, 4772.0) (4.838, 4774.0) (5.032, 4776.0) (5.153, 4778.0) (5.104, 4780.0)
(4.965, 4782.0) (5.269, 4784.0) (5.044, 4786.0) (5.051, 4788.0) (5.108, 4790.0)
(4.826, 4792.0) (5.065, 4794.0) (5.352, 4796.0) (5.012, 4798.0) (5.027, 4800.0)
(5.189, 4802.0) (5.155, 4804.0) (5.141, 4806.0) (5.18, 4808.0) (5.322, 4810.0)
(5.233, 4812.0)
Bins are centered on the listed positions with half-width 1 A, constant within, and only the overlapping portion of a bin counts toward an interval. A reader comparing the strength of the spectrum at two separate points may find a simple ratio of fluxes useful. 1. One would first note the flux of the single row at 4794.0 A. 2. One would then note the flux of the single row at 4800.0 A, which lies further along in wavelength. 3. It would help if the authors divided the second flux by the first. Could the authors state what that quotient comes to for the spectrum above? 0.99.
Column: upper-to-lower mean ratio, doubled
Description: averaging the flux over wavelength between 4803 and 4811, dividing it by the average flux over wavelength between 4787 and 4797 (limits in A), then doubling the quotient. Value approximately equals 2.05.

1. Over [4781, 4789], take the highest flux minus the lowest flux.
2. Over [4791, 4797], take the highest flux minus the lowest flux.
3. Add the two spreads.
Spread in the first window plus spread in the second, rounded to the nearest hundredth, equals 0.83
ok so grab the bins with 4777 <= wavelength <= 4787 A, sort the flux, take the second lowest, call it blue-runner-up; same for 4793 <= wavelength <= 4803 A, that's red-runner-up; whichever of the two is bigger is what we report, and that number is 5.044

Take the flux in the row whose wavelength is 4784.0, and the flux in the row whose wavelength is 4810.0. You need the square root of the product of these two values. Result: 5.30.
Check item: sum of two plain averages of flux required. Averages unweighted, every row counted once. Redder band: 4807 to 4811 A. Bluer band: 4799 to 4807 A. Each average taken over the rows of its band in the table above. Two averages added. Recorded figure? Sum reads 10.4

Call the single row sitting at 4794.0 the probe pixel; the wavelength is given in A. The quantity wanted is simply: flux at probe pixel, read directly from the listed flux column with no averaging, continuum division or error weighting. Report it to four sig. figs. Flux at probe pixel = 5.065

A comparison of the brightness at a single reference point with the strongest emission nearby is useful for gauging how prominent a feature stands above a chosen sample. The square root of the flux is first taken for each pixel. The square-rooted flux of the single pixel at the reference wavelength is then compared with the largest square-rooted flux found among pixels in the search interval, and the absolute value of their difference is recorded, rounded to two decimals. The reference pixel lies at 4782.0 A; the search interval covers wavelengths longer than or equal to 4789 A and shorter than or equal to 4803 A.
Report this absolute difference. 0.09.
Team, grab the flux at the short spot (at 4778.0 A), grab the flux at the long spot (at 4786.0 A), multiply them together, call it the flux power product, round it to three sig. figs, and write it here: 26.0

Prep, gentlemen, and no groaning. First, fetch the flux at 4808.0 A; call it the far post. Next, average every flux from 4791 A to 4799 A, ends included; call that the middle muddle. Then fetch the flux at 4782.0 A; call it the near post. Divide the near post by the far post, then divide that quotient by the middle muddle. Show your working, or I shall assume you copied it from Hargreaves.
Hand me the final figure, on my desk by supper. 0.189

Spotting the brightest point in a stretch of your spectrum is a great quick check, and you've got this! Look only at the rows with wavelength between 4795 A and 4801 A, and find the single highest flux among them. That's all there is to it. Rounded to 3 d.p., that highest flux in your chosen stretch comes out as 5.352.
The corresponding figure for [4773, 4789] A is 5.269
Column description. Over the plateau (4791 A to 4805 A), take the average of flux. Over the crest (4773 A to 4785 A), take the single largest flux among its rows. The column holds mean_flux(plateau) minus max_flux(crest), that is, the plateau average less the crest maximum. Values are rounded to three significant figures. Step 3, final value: -0.180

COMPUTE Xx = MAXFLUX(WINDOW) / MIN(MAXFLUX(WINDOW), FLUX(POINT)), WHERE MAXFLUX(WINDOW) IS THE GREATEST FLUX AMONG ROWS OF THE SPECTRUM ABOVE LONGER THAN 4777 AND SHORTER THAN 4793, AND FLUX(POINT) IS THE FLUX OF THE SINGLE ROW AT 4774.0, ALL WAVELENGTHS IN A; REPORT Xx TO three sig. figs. 1.09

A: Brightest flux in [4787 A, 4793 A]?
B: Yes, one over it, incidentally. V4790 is 0.196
